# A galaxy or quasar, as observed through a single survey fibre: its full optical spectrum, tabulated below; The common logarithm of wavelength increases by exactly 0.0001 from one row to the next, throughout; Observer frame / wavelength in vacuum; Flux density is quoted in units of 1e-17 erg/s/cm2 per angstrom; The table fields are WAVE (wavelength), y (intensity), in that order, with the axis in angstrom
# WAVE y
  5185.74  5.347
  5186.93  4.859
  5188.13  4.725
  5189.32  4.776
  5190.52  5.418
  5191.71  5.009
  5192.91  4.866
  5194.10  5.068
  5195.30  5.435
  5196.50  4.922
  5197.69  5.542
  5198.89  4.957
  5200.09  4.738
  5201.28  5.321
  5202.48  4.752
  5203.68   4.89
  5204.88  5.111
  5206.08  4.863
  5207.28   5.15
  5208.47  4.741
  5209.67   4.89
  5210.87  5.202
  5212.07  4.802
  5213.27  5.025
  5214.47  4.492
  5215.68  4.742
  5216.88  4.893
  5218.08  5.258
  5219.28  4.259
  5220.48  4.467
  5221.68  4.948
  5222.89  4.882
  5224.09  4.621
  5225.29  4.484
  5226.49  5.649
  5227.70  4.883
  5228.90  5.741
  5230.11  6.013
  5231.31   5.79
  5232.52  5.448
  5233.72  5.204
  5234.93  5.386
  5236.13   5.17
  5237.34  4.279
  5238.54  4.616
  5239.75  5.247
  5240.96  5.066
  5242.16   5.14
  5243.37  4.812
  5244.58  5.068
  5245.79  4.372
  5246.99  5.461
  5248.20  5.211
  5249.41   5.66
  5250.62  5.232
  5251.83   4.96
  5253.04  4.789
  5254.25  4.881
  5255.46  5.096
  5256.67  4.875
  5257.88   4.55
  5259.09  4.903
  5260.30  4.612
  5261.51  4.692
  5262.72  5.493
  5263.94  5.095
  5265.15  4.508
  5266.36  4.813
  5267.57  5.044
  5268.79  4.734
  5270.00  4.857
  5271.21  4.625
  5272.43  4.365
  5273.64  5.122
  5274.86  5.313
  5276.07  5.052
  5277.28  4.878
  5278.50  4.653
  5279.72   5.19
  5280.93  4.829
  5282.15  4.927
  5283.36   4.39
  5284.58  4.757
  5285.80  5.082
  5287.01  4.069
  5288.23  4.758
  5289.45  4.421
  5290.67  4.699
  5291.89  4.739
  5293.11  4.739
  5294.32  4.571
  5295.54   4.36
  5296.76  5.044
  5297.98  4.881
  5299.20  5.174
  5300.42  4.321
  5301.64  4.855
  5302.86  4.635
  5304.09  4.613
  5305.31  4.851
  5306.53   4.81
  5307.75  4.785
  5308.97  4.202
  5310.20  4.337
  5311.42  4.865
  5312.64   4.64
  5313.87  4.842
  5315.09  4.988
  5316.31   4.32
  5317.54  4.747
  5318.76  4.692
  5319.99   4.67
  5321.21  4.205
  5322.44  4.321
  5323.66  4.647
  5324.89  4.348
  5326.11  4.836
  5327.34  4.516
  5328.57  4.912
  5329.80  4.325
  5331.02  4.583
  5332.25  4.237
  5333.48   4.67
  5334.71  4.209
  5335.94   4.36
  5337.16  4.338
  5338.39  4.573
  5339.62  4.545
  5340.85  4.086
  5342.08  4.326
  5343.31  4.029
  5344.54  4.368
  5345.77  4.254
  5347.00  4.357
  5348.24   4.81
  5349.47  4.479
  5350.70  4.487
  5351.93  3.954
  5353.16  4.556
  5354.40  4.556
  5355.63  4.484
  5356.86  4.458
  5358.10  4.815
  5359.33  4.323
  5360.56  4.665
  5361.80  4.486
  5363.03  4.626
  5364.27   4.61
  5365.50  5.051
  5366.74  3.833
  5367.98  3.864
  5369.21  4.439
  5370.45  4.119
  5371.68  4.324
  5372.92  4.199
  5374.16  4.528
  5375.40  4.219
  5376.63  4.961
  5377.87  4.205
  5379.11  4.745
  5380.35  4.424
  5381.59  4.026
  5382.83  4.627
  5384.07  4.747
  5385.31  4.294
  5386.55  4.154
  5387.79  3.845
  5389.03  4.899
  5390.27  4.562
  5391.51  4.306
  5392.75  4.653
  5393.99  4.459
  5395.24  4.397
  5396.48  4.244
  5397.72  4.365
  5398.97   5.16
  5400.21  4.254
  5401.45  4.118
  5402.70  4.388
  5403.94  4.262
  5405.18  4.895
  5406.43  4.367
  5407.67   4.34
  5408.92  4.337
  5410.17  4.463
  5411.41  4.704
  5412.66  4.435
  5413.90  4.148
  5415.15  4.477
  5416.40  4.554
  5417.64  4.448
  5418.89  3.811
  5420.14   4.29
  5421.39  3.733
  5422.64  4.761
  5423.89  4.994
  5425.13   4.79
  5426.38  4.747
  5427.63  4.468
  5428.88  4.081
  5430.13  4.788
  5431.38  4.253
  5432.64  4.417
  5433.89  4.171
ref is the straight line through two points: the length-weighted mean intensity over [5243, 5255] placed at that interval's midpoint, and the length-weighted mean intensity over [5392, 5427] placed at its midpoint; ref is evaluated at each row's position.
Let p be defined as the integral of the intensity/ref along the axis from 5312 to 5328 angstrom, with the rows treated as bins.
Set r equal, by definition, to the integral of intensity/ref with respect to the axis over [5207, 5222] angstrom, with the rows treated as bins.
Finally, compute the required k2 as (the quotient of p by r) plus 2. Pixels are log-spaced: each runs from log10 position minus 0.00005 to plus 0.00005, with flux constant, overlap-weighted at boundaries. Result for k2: 3.10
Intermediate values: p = 15.4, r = 13.99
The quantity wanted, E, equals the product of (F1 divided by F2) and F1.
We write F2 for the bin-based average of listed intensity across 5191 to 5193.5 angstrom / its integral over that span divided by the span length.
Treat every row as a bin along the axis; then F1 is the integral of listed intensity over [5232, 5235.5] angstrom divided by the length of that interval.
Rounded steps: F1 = 5.34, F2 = 5.0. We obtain 5.8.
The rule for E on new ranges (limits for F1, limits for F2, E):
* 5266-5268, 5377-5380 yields 5.4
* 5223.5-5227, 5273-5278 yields 4.7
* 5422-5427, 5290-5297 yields 5.0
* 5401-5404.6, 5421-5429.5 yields 4.0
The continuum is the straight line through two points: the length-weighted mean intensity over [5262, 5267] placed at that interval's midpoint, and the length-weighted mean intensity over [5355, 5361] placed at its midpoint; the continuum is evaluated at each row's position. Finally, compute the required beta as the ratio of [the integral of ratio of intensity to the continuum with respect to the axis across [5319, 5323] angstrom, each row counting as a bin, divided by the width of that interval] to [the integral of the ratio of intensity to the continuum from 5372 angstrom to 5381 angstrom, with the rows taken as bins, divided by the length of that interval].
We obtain 0.94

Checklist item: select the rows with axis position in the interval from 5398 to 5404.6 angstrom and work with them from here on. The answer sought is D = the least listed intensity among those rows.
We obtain 4.118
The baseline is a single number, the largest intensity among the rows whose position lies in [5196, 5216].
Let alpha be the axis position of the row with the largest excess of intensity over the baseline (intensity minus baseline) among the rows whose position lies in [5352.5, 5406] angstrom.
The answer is 5398.97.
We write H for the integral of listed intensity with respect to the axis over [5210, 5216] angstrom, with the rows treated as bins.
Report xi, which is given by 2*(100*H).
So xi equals 5823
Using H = 29.1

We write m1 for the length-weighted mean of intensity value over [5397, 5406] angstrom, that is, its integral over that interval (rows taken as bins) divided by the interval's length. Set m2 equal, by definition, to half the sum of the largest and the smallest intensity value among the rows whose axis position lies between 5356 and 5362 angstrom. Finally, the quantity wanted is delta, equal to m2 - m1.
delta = 0.08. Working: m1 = 4.49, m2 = 4.57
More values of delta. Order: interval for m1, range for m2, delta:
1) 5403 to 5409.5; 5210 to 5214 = 0.56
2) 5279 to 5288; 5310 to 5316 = -0.09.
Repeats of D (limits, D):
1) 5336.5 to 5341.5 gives 4.086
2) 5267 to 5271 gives 4.734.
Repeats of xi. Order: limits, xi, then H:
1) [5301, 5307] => 5695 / 28.5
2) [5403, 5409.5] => 5773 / 28.9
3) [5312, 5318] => 5647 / 28.2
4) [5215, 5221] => 5666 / 28.3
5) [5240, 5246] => 5932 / 29.7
